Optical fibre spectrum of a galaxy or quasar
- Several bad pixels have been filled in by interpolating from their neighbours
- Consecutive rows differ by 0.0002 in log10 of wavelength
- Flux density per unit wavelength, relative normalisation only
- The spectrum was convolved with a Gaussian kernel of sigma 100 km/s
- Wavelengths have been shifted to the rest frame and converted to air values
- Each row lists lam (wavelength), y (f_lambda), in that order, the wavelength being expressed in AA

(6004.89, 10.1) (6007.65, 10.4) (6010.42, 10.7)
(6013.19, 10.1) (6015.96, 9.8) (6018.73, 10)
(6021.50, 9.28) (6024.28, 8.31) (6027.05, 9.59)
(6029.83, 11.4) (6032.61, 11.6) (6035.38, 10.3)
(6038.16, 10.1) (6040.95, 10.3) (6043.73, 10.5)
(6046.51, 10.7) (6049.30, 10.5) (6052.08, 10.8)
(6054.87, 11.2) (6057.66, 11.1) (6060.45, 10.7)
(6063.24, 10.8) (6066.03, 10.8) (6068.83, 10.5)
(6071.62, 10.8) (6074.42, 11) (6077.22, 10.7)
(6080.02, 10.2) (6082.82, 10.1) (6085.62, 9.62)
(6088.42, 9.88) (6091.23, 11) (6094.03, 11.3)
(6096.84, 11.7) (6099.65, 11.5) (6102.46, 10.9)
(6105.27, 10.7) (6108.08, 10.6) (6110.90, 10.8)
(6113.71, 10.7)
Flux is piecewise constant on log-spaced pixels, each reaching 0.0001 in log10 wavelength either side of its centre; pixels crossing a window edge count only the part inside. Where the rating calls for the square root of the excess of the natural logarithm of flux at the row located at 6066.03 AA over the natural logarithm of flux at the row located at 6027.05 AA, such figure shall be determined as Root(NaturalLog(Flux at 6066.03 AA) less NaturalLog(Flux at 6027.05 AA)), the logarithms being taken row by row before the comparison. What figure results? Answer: 0.34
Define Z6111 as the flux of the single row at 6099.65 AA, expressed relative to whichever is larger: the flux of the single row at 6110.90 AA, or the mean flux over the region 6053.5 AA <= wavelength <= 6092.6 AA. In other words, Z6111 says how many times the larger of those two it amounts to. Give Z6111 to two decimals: 1.06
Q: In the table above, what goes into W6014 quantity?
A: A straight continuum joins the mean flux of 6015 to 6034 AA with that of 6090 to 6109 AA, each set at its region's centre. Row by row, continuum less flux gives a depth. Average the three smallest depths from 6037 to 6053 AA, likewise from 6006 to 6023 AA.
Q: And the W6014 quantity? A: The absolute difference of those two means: 0.28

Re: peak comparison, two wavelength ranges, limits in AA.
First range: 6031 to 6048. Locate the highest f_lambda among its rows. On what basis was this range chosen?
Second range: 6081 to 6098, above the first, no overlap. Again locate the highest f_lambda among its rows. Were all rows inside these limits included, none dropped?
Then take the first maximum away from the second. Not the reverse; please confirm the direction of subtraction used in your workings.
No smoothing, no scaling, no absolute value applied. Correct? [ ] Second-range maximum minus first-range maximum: 0.10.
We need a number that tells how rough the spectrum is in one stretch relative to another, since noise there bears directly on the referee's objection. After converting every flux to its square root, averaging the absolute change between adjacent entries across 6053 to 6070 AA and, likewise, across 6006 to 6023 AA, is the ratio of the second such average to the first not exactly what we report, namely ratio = 2.4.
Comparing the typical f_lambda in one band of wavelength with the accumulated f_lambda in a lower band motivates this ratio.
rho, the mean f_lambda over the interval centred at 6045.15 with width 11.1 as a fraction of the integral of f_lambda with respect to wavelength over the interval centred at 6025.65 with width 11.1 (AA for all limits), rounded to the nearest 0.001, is 0.098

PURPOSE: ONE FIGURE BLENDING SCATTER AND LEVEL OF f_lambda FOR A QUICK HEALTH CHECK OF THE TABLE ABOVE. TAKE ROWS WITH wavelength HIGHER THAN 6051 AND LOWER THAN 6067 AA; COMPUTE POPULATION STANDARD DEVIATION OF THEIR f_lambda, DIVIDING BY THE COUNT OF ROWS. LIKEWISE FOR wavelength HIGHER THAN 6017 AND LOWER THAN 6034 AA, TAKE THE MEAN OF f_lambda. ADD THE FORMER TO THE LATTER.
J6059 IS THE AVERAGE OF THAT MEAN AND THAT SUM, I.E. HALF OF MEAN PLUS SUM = 10.1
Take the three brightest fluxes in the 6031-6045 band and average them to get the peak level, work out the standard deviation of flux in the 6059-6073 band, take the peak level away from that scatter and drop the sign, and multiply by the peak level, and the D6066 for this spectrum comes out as 115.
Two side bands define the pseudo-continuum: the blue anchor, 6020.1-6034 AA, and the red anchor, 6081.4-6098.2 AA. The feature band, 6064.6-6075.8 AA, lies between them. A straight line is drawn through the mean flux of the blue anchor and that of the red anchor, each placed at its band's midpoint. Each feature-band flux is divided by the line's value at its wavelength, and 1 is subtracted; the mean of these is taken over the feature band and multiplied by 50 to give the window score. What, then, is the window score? 1.7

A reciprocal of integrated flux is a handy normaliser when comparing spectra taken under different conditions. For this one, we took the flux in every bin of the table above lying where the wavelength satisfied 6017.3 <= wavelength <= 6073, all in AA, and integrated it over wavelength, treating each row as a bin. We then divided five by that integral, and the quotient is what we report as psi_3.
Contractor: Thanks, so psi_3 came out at 0.0086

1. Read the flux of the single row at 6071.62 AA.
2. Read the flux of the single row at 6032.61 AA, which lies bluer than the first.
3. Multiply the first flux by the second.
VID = 125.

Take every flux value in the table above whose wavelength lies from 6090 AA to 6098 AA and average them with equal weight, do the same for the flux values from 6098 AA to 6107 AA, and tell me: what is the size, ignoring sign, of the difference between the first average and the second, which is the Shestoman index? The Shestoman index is 0.30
